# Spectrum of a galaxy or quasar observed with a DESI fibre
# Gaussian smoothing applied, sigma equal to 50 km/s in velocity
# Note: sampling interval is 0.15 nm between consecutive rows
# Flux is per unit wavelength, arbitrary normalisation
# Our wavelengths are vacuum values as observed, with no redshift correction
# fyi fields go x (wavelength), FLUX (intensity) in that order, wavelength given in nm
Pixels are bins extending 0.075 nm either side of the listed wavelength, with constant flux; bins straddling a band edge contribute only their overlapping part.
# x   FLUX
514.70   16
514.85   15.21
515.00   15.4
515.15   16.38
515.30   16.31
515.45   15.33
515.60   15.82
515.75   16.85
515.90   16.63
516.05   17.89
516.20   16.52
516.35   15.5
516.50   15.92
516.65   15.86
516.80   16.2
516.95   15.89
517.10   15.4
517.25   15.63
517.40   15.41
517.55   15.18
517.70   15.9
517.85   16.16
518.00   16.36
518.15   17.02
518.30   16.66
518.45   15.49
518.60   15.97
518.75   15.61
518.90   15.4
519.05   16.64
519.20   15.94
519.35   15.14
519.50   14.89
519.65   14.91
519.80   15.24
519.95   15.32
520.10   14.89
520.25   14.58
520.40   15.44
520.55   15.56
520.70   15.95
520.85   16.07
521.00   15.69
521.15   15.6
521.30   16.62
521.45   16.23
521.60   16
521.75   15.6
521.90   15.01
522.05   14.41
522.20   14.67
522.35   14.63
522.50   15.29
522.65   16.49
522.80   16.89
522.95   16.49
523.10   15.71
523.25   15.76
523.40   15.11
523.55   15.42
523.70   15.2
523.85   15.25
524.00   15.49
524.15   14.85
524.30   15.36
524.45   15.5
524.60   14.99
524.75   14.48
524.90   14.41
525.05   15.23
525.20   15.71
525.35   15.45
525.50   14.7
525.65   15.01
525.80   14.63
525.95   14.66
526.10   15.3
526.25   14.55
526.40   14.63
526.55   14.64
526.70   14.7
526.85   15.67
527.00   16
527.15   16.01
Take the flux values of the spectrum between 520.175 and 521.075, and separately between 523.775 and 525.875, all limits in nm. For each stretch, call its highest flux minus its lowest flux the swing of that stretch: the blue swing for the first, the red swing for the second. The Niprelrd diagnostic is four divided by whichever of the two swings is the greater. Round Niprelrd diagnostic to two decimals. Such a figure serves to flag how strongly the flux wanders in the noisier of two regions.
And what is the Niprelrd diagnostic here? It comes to 2.68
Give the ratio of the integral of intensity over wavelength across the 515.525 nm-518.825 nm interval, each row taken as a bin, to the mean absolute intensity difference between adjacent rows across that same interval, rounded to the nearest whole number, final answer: 98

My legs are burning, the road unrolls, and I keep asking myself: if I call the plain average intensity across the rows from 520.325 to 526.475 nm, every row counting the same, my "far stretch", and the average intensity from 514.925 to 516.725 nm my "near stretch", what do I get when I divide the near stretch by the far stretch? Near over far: 1.05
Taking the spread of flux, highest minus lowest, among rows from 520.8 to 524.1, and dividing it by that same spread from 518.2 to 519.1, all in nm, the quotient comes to 2.0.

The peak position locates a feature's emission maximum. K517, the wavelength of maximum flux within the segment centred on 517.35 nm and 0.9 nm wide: 517.70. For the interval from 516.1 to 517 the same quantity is 516.20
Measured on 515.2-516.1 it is 516.05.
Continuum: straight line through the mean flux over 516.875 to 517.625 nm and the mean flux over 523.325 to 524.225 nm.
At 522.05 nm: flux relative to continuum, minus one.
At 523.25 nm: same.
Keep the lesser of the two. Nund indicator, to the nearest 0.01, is -0.06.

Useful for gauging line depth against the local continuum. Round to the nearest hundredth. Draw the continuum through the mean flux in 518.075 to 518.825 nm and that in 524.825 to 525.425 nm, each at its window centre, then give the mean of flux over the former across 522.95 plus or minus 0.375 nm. 1.05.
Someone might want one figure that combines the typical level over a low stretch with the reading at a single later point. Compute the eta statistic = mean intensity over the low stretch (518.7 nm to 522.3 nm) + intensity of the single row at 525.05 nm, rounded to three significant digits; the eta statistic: 30.7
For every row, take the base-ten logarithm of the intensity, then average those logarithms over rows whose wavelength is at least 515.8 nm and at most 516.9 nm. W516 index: 1.21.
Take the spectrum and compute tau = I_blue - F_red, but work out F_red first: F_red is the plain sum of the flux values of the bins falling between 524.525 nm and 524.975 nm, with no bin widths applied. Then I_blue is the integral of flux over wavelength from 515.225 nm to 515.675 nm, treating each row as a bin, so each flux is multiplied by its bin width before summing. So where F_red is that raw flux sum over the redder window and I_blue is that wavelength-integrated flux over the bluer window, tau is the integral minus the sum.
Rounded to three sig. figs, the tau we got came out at -36.8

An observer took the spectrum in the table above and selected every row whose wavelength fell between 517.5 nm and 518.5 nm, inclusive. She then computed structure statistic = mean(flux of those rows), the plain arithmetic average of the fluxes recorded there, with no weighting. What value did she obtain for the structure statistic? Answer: 16.1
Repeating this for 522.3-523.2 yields 15.9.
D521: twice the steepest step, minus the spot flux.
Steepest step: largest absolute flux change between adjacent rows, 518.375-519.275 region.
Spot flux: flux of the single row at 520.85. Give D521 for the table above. -13.59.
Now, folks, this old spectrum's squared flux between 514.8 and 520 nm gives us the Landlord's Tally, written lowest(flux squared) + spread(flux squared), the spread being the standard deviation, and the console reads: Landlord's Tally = 243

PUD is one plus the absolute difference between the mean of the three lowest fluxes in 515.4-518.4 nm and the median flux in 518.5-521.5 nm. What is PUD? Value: 1.3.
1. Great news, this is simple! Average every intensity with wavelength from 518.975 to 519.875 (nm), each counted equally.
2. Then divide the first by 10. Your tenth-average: 1.55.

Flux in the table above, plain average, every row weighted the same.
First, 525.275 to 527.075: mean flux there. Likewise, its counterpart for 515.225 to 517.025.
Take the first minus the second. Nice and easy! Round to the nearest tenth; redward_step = -1.2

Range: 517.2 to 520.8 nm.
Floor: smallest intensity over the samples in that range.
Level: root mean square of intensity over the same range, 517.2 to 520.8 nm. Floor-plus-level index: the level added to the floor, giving 30.2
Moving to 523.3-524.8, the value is 29.6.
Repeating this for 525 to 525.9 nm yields 29.8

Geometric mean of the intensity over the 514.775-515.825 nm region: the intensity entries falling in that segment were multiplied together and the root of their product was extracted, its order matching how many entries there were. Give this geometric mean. 15.9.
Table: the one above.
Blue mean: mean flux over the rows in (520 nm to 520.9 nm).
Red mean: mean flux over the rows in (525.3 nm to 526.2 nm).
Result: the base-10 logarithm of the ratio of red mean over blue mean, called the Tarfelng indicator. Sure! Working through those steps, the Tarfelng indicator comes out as -0.013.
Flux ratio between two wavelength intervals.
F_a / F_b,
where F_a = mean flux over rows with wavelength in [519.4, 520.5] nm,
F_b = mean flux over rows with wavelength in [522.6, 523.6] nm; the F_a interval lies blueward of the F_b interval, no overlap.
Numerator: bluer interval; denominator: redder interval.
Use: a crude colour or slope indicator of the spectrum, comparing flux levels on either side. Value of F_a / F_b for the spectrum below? 0.94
